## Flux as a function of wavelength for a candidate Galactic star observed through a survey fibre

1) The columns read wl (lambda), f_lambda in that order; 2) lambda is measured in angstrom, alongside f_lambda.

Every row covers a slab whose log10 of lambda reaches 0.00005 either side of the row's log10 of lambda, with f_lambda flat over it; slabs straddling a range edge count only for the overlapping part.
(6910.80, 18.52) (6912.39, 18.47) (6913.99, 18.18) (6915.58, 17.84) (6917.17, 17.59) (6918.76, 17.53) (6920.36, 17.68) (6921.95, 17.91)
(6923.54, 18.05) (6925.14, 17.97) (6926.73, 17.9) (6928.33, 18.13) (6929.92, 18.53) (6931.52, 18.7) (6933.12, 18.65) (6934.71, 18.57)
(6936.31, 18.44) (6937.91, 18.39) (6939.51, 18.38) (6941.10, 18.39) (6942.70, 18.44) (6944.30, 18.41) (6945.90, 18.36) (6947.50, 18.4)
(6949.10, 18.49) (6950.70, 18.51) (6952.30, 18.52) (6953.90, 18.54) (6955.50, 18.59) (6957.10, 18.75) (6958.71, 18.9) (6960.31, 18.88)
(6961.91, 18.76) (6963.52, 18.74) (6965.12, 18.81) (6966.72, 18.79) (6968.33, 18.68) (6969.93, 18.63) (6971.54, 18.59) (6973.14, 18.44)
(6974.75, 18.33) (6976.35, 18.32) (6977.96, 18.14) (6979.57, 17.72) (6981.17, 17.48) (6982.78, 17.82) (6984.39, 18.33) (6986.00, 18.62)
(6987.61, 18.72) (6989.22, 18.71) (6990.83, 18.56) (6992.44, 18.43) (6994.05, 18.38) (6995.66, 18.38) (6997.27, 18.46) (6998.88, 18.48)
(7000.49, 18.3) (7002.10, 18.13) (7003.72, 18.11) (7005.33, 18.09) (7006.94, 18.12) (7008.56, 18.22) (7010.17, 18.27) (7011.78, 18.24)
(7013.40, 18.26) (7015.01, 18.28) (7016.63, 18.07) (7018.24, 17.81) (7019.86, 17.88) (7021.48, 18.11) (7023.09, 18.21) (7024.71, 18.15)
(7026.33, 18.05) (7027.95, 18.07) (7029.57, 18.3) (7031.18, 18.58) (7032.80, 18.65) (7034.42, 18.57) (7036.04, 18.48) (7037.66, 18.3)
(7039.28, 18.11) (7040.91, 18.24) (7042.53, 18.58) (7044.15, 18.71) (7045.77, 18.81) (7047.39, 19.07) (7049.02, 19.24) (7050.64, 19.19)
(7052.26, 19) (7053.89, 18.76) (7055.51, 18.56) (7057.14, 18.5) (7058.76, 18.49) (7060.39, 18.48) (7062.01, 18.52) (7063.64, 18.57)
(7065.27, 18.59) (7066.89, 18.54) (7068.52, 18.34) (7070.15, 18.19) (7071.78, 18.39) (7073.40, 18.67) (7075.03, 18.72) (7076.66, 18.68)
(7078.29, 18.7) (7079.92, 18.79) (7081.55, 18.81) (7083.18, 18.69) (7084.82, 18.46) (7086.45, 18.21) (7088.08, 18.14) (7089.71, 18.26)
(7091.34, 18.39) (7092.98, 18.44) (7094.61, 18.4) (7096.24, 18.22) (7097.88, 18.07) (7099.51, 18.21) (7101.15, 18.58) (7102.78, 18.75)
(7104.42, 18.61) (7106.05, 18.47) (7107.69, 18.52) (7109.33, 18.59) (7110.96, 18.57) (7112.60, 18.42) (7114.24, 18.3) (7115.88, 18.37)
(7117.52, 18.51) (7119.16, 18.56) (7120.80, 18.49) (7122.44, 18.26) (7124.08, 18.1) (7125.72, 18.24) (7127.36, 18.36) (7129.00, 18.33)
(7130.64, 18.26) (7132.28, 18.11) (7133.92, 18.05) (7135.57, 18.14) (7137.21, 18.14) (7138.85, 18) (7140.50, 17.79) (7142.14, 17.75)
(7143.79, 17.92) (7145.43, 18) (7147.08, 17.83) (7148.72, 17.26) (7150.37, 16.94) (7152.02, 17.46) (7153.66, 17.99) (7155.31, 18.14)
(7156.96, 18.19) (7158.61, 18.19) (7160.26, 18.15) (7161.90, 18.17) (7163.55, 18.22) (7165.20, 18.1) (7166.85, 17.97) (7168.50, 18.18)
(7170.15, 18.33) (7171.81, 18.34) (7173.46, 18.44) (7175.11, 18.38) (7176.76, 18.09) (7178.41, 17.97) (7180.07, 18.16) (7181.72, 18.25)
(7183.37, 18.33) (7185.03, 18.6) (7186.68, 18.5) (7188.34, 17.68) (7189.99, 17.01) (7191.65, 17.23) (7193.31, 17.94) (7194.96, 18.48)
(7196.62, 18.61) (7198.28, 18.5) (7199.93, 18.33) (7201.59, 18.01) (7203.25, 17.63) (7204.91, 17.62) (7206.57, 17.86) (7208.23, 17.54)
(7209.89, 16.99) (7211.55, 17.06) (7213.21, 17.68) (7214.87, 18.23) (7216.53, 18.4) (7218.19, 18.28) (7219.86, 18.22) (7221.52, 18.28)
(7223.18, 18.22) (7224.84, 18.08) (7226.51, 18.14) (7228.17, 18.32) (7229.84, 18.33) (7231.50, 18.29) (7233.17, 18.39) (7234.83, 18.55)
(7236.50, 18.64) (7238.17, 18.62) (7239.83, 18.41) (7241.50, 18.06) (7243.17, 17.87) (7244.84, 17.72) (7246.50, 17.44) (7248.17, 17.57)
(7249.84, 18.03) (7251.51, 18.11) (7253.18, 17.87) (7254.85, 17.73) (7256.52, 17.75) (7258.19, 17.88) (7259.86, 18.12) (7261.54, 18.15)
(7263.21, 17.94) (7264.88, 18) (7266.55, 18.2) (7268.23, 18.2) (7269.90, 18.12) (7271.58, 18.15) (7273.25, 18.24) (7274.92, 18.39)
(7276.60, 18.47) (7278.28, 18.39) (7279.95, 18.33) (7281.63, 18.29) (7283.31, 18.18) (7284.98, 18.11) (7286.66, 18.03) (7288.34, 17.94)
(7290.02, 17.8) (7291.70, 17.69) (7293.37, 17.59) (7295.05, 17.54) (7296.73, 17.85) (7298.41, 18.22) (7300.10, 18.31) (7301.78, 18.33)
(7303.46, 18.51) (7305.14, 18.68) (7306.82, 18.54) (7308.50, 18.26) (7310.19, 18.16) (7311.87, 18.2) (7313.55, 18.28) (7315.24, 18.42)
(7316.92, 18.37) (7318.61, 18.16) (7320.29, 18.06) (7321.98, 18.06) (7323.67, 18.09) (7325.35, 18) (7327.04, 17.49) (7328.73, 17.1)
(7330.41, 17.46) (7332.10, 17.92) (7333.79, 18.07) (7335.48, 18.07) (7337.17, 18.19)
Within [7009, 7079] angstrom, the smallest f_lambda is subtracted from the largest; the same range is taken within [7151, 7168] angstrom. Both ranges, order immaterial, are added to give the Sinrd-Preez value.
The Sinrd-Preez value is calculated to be 2.19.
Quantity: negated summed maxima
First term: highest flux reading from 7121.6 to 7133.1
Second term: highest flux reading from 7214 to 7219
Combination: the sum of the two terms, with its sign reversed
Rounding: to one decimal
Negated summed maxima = -36.8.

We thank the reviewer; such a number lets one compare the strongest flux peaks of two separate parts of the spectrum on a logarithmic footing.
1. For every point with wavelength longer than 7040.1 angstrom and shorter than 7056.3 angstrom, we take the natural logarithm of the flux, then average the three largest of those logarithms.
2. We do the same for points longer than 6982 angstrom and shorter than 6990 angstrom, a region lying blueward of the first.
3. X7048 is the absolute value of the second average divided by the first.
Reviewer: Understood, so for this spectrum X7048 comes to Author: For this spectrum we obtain 0.99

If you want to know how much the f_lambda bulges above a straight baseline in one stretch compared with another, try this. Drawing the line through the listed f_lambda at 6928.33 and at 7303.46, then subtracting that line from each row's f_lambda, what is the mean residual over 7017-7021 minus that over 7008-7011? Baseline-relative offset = -0.4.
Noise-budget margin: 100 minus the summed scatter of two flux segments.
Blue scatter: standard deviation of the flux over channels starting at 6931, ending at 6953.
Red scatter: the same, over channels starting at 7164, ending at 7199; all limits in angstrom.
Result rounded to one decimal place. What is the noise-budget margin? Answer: 99.5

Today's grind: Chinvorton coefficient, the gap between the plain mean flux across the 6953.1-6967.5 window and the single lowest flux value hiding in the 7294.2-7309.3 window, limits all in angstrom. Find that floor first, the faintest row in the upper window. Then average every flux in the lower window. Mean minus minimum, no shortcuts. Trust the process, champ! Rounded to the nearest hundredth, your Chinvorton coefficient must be 1.21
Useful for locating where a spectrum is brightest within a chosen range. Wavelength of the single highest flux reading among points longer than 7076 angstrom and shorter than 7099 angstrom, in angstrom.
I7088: 7081.55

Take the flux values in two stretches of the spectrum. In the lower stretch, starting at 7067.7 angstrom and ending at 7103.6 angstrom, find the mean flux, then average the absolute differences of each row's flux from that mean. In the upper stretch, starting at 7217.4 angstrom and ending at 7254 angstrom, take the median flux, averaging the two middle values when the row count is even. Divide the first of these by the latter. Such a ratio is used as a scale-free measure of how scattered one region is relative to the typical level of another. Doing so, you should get 0.011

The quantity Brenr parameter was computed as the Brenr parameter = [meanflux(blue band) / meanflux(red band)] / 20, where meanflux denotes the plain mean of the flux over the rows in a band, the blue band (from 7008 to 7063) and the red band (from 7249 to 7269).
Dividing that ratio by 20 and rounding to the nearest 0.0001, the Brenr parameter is 0.0512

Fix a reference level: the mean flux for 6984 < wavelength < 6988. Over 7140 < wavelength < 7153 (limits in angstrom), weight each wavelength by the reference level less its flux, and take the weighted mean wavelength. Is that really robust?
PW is 7147.2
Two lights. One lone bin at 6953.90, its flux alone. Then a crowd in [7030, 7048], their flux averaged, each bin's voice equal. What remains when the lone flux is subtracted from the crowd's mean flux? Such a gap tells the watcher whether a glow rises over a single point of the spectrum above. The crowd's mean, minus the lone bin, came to 0.01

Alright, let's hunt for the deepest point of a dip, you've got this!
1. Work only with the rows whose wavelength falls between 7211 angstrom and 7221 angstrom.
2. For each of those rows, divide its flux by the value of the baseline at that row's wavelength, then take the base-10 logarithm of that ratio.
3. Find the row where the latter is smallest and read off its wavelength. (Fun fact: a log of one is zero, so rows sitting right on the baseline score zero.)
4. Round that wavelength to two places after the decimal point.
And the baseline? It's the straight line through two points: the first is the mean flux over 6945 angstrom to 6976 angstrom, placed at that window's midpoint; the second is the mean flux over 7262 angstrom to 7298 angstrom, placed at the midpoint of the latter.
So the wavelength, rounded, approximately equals 7211.55 angstrom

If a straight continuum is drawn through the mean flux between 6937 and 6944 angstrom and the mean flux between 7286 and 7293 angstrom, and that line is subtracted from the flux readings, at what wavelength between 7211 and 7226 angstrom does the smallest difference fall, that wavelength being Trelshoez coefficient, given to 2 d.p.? 7211.55 angstrom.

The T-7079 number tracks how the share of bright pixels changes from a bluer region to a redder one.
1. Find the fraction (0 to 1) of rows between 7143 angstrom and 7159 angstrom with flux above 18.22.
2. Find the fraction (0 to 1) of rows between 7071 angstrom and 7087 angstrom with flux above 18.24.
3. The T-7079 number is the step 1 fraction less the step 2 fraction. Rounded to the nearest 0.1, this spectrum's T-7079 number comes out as -0.9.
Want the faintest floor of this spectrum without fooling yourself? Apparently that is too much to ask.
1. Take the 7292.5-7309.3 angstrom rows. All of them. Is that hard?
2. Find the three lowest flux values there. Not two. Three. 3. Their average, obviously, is 17.7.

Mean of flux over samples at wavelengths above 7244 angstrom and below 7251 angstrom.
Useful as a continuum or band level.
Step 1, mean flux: 17.7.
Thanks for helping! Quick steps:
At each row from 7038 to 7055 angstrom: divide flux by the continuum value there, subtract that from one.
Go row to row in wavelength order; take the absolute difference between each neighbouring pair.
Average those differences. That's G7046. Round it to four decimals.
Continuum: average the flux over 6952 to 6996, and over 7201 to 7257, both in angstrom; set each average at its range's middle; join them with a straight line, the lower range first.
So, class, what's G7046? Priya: 0.0098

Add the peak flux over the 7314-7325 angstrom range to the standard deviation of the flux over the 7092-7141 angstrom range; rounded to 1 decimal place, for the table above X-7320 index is 18.6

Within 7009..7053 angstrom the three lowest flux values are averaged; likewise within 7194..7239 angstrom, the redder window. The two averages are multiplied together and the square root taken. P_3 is 17.6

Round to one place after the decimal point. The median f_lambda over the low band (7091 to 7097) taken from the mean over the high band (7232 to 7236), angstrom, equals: 0.1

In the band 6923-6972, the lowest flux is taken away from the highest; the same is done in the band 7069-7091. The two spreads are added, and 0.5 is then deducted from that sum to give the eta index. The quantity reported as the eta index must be 1.2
